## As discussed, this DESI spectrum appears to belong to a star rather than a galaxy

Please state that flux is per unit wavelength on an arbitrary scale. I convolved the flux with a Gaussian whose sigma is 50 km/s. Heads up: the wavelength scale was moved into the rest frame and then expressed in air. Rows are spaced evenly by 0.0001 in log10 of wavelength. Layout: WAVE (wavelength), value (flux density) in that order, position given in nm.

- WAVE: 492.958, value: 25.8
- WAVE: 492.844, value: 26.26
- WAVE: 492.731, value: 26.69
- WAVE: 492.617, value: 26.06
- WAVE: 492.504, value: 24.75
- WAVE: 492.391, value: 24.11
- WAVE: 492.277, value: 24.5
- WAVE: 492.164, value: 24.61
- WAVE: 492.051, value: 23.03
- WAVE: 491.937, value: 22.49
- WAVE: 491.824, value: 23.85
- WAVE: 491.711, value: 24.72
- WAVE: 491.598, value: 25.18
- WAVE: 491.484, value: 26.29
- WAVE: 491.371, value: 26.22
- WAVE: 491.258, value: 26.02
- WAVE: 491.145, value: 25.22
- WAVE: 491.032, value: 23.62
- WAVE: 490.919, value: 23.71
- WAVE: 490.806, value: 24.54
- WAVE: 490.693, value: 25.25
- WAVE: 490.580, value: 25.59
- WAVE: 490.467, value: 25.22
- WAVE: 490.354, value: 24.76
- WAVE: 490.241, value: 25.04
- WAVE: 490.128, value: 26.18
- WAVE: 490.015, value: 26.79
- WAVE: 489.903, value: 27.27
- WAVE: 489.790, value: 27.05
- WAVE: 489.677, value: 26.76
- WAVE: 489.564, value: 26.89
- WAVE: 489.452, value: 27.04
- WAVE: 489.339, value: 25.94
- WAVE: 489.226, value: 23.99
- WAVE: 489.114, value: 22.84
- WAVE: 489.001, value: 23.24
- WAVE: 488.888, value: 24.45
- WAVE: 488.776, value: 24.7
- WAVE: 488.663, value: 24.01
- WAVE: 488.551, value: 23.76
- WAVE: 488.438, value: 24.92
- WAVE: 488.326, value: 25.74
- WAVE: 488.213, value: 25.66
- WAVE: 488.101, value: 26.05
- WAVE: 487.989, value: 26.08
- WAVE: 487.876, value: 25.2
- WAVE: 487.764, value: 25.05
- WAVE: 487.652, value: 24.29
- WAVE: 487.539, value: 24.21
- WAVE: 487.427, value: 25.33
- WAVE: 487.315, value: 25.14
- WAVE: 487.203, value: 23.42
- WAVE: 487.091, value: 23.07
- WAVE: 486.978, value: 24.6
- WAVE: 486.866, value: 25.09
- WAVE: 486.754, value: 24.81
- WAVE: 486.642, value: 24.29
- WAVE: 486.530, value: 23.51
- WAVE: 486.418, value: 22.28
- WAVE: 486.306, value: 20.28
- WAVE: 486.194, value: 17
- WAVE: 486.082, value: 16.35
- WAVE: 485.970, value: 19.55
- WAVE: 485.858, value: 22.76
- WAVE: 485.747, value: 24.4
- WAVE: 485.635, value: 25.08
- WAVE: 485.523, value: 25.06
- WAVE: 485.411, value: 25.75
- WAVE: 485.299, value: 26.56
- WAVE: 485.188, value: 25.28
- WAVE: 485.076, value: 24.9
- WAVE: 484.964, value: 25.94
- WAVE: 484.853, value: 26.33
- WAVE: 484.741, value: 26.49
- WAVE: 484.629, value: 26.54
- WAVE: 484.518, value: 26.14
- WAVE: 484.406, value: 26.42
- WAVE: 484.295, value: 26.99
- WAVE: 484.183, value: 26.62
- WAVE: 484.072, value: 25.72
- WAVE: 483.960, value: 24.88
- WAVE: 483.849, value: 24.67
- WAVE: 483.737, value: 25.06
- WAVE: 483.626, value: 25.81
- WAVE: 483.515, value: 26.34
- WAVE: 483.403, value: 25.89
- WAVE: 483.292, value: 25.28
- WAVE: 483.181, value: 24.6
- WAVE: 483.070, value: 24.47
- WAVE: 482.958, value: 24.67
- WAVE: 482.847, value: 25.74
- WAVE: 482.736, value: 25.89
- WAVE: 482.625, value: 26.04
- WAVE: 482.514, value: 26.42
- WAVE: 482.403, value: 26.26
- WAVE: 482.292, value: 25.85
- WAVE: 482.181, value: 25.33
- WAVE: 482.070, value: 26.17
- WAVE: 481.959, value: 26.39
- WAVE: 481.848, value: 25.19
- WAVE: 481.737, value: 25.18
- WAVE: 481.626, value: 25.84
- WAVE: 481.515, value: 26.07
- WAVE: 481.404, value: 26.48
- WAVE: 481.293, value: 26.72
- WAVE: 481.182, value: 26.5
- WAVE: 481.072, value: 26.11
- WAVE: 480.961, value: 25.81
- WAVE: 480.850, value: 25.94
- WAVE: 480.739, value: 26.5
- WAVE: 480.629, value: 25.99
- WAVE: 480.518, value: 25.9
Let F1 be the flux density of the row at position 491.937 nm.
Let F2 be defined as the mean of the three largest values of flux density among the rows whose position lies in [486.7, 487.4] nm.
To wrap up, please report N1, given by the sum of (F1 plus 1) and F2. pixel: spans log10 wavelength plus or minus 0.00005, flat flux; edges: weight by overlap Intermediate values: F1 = 22.49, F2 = 25.0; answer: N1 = 48.5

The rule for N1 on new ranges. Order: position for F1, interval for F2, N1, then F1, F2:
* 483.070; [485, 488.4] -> 51.7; 24.47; 26.2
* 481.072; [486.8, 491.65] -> 54.2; 26.11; 27.1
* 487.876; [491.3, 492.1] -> 52.1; 25.2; 25.9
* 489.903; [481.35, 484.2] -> 54.8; 27.27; 26.5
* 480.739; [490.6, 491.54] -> 53.7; 26.5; 26.2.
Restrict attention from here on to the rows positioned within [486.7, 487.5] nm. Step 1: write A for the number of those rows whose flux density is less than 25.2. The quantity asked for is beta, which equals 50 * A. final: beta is 300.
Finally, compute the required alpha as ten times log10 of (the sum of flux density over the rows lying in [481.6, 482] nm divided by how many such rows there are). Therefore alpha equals 14.1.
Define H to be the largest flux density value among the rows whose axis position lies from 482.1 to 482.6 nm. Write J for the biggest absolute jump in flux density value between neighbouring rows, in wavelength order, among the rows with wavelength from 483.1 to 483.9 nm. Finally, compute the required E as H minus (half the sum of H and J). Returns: 12.8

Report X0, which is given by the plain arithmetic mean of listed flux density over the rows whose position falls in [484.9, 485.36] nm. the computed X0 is 25.7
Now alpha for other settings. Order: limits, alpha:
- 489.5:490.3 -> 14.2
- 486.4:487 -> 13.8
